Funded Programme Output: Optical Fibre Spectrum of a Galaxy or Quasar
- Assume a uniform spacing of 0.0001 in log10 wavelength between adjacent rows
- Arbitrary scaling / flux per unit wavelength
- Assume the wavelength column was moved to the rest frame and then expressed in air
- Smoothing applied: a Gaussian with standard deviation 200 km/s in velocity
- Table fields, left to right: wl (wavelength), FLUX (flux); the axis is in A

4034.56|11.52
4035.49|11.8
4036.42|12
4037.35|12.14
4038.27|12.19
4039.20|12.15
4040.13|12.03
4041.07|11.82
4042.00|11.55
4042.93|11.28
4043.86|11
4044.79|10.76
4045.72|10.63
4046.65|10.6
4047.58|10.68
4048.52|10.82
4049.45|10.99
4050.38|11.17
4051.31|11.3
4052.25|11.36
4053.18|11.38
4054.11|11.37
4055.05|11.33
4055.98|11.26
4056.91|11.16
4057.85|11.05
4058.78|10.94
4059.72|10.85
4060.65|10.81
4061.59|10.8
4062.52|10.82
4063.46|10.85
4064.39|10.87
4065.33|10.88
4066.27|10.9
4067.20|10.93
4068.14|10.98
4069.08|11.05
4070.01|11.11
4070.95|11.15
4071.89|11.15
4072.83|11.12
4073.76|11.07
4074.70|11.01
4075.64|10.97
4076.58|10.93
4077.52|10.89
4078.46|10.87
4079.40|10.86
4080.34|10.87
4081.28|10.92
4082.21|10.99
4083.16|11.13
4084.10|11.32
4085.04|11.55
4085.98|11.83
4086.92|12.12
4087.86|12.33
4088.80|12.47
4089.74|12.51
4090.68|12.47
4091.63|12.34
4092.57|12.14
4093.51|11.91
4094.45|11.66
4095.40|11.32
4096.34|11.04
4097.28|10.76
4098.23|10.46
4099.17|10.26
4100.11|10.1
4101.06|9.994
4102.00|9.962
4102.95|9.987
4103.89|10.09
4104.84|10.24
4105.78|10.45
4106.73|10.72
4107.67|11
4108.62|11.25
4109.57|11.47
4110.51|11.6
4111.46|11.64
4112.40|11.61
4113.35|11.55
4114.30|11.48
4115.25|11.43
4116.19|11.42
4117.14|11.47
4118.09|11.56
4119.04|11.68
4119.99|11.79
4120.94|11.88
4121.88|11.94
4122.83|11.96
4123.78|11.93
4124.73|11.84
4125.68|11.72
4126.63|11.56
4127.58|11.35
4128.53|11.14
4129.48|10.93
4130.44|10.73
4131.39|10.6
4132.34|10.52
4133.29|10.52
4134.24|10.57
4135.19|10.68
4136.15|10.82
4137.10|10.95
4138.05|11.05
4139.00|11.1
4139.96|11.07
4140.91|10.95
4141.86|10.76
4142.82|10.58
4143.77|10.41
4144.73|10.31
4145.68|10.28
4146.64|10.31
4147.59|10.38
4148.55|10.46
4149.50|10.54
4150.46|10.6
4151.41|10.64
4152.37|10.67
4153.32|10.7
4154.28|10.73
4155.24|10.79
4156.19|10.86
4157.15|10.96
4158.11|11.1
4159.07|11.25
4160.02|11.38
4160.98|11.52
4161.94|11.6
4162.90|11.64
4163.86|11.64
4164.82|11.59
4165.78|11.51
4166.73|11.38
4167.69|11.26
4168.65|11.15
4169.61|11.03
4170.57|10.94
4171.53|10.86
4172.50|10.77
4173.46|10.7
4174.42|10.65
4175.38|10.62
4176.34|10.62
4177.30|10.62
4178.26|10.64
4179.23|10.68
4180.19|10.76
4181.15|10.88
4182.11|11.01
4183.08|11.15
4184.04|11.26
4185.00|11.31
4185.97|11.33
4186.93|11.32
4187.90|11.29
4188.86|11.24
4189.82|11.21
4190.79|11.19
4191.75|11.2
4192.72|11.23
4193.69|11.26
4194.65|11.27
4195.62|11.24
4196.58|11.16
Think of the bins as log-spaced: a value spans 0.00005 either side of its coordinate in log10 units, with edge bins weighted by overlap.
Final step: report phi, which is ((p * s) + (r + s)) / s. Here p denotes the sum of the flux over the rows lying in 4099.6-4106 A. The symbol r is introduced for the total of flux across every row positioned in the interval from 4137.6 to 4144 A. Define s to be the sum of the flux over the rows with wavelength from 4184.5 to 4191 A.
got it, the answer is 73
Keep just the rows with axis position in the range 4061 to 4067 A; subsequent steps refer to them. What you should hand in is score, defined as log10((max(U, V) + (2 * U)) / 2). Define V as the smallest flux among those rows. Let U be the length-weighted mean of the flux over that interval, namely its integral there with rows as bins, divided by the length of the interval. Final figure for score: 1.212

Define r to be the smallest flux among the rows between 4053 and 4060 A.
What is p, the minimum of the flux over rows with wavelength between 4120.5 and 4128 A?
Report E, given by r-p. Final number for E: -0.5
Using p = 11.35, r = 10.85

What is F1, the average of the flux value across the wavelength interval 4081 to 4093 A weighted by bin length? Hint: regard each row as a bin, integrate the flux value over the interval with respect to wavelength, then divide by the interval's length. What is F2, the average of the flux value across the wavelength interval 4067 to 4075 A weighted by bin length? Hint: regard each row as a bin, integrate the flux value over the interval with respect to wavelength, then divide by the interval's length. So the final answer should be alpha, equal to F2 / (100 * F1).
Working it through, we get 0.0093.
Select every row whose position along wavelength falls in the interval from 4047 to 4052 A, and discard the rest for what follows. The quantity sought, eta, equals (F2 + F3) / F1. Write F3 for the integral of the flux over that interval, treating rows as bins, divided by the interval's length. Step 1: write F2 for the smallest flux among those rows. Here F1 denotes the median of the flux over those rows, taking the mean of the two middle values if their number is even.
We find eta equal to 1.97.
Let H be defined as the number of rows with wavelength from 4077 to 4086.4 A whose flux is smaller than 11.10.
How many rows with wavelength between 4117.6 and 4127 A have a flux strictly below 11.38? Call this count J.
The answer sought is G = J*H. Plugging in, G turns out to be 0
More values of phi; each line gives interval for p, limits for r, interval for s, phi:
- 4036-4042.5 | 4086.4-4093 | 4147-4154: 86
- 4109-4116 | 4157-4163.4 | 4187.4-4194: 83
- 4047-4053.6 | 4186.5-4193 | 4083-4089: 80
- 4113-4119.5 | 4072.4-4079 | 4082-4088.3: 83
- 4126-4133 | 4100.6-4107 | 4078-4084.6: 79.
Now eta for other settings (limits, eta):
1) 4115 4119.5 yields 2.00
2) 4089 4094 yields 1.96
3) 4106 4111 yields 1.95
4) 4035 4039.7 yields 1.97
